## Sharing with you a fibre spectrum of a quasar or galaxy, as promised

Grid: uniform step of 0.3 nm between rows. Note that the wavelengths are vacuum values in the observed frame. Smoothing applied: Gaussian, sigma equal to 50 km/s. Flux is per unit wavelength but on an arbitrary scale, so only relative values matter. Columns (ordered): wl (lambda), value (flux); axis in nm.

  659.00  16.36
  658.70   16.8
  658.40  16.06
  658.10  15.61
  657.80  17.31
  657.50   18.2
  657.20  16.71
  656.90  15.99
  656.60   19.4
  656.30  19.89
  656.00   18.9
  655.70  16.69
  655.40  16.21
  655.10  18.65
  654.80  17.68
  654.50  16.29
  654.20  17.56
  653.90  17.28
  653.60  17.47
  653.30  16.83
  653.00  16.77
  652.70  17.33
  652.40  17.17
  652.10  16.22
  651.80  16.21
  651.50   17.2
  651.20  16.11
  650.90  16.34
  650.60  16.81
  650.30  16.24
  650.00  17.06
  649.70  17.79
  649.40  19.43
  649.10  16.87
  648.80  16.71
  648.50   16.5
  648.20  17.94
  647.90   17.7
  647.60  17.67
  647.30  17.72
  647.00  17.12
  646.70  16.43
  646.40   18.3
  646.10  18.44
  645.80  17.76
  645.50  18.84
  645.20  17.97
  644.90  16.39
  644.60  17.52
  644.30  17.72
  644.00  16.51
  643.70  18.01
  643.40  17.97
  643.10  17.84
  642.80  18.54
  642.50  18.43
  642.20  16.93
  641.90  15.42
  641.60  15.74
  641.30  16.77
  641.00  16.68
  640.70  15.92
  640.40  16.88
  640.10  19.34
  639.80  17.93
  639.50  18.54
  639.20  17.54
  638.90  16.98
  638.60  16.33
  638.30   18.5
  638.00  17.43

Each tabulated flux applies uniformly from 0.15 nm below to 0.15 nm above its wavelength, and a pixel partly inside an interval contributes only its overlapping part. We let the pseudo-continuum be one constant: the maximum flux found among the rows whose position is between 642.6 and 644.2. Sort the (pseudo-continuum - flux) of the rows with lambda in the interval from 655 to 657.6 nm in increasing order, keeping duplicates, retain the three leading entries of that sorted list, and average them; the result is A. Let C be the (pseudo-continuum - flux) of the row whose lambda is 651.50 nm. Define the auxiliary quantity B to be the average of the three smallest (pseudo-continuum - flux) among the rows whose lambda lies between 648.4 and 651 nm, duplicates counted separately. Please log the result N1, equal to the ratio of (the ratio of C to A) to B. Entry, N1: -4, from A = -0.86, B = 0.45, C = 1.3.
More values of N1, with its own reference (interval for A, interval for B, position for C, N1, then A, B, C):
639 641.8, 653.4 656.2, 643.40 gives -69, -0.06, 0.13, 0.6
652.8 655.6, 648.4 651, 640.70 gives 10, 0.58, 0.45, 2.6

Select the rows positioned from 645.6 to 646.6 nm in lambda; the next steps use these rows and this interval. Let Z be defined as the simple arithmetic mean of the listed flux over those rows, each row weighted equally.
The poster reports 18.2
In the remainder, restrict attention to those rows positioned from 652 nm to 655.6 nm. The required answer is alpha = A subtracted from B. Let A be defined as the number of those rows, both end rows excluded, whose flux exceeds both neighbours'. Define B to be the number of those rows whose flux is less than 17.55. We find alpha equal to 5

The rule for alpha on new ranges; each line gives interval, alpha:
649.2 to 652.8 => 8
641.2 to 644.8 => 3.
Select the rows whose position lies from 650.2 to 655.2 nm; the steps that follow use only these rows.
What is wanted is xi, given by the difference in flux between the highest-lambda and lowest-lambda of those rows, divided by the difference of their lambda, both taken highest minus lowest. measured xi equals 0.50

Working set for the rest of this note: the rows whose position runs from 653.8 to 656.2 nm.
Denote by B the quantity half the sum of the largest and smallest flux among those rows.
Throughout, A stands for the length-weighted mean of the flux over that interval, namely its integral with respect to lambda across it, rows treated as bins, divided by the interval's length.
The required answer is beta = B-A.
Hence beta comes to 0.09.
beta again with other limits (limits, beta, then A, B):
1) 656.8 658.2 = 0.07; 16.8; 16.9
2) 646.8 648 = -0.08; 17.5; 17.4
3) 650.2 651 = 0.04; 16.5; 16.5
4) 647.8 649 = 0.04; 17.2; 17.2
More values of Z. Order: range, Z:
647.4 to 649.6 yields 17.5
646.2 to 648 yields 17.5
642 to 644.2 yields 17.7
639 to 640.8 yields 17.7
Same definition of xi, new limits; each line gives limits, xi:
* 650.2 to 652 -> -0.02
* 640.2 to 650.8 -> -0.01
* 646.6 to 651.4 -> -0.07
